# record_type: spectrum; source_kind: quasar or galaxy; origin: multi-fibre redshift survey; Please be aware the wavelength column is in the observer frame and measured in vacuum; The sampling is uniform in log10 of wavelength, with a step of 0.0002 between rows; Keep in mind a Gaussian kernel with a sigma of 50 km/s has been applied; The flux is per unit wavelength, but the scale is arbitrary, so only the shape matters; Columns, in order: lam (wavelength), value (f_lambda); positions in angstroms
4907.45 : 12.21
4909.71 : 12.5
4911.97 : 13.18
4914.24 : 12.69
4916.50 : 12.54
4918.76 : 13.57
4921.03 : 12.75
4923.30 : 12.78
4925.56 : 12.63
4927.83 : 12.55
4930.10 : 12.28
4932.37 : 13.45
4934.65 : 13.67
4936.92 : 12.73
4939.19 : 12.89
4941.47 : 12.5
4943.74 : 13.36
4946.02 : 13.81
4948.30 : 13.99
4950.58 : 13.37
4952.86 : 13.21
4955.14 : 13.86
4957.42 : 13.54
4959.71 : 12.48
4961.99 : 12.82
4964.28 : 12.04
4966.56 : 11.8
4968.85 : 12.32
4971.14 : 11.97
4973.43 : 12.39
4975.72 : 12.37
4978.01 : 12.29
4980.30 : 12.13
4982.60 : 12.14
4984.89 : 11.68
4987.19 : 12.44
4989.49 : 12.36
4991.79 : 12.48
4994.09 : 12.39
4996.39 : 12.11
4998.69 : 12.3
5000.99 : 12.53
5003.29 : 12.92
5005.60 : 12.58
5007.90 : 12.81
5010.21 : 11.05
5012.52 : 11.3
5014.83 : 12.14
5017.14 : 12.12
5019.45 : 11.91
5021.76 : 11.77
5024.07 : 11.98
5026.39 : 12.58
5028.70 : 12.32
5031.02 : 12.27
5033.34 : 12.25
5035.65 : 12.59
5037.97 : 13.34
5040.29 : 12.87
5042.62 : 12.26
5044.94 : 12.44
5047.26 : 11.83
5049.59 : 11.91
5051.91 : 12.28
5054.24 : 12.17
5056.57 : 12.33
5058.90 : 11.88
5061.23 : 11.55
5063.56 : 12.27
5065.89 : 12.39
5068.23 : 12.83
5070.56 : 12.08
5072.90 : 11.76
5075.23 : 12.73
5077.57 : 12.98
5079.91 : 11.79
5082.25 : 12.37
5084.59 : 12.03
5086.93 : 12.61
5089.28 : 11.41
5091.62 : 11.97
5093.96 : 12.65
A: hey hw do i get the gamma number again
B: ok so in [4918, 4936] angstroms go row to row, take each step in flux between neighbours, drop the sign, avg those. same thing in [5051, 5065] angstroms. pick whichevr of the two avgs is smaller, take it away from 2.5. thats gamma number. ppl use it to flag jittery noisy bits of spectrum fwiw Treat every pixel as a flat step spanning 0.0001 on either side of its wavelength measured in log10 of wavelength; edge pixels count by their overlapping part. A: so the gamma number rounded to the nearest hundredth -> 2.15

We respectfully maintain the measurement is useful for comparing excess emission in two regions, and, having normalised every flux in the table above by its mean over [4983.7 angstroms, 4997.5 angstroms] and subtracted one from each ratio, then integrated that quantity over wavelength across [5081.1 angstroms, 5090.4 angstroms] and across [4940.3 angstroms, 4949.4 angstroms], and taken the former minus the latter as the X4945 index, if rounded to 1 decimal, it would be -1.0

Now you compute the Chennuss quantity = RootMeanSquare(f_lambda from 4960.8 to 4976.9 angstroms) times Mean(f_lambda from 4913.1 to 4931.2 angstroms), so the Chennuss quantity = 156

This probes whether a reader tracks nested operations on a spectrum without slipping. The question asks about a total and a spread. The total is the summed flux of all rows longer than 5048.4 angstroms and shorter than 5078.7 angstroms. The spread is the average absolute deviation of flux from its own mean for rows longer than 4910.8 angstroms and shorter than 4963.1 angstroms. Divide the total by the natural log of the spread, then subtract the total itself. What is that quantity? -361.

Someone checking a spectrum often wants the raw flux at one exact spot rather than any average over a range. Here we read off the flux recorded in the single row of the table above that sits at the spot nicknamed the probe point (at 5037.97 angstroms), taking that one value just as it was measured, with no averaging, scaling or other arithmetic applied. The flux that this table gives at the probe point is 13.34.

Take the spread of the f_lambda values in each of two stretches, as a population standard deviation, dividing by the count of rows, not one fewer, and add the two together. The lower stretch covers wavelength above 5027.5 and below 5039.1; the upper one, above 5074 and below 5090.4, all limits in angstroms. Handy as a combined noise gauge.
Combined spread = 0.928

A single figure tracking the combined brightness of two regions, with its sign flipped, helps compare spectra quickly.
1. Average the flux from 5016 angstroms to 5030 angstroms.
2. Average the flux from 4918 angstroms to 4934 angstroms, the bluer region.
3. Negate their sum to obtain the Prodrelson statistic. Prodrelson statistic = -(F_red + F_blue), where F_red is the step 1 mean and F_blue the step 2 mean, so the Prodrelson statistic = -25.0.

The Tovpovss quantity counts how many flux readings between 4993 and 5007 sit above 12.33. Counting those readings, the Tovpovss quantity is 4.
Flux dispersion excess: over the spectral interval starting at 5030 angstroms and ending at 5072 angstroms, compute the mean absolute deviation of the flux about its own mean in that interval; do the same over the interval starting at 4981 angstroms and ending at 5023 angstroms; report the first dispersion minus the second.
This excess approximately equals -0.073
